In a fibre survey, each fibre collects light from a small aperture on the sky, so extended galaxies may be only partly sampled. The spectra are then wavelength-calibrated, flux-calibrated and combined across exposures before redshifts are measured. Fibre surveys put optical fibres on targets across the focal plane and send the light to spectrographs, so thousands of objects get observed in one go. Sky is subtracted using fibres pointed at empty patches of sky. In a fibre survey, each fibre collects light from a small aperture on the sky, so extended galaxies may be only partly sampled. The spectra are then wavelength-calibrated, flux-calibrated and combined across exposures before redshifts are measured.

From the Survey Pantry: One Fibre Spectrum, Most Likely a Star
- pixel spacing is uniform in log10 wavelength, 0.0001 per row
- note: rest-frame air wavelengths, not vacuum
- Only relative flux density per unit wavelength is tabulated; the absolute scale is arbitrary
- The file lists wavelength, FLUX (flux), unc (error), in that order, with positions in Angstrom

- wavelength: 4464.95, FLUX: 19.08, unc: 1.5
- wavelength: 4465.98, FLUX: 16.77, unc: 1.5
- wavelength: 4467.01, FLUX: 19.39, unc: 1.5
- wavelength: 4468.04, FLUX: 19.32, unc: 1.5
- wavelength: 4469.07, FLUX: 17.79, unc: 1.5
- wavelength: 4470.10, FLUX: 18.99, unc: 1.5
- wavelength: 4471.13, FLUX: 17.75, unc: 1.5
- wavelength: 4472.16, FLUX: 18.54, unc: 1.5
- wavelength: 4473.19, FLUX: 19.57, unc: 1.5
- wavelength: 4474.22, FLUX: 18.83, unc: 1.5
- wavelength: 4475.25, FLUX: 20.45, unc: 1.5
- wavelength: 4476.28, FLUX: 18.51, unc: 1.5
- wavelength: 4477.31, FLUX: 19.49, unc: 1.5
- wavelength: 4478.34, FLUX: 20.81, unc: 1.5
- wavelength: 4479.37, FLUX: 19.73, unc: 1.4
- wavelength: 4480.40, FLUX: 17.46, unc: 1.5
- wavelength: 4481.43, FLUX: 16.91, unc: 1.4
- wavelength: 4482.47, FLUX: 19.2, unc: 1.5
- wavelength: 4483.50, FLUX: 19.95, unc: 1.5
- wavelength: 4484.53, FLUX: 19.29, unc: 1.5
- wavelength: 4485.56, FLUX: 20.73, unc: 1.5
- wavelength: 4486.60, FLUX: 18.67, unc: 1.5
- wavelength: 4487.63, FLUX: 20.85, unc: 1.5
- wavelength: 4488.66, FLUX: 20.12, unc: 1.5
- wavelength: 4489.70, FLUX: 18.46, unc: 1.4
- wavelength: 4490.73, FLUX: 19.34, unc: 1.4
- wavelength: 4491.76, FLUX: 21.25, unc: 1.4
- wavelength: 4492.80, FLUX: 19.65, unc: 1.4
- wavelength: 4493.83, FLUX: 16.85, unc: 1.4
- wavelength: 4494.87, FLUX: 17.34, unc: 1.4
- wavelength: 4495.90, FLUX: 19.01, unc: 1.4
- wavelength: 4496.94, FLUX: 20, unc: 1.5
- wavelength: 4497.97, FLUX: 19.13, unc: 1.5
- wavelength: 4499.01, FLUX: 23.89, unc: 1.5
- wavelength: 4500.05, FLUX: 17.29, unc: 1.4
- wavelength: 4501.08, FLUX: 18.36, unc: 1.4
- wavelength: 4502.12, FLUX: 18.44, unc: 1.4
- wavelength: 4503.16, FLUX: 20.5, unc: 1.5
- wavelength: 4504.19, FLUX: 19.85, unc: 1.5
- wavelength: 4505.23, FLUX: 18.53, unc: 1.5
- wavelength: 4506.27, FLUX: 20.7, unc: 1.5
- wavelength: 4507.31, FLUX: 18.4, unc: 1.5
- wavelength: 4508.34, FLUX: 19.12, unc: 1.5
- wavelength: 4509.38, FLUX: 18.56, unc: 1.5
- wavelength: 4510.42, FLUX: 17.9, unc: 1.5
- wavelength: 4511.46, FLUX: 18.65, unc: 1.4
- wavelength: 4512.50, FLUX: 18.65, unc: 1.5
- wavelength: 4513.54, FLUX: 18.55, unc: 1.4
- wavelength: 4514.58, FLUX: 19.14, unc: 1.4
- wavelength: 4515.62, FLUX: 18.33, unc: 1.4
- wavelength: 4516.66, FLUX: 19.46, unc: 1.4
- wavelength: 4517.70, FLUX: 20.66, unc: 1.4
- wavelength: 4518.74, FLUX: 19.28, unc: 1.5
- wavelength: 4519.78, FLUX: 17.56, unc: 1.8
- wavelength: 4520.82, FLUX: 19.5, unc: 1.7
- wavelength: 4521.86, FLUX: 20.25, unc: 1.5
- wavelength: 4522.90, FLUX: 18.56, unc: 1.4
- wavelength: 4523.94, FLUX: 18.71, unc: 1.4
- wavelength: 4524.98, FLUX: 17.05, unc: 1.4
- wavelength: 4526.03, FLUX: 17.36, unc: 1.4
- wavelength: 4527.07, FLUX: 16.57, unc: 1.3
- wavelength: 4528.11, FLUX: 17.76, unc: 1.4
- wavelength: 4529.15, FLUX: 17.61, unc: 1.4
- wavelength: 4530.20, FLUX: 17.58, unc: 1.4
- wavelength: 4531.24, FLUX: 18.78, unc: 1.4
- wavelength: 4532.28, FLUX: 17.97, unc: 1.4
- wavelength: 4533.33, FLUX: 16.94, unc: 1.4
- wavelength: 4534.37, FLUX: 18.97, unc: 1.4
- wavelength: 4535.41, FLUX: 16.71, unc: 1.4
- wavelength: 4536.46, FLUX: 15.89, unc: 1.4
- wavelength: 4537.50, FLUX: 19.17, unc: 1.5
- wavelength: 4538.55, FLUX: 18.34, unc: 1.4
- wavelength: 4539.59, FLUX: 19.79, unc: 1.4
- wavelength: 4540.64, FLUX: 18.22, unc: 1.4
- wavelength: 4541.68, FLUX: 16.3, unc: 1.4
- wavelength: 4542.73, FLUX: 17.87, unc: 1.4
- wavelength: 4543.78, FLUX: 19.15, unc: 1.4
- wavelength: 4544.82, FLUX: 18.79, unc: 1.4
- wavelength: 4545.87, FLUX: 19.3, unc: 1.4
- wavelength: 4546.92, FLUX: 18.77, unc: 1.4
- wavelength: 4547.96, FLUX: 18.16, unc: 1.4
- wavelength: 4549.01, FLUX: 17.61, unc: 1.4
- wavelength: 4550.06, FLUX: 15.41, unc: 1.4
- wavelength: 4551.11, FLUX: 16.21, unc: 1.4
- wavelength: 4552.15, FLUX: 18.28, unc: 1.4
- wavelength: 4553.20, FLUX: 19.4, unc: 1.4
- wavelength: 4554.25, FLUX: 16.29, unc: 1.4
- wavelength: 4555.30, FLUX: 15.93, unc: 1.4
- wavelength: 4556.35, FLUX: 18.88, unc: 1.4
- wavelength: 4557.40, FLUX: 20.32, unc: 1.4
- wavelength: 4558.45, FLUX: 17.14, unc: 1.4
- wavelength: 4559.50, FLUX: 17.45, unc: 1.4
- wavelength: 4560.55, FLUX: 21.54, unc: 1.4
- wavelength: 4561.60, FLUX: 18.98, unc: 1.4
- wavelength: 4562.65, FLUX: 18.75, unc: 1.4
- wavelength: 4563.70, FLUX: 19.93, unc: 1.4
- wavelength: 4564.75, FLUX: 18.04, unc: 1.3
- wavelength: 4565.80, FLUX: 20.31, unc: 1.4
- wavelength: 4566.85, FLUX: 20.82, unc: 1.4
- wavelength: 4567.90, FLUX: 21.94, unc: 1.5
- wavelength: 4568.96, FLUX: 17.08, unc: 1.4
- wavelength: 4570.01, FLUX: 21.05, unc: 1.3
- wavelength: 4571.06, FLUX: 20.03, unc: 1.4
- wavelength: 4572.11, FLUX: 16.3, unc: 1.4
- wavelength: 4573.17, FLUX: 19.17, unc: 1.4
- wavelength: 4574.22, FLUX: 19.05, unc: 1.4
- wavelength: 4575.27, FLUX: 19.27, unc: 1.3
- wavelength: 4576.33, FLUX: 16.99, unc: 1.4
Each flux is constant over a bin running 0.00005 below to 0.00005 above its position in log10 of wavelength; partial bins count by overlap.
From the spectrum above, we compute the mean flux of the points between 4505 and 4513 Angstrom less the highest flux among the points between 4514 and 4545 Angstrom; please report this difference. -1.8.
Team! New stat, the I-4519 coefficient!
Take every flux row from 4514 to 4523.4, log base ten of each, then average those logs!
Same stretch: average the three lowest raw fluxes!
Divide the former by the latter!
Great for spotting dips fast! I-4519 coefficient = 0.0707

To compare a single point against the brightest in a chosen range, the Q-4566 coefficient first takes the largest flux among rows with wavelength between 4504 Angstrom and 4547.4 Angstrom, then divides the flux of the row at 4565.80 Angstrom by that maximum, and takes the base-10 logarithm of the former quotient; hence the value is -0.01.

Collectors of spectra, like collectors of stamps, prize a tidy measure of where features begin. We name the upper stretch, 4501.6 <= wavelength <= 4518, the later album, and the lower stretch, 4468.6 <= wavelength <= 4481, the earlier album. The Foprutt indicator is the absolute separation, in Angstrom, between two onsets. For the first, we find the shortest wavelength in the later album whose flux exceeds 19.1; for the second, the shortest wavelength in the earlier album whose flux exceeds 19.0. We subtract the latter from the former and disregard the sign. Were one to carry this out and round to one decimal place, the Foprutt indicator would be 30.0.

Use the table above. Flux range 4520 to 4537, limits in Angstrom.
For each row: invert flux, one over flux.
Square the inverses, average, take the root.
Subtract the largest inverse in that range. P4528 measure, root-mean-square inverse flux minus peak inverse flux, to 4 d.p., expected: -0.0067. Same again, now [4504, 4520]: -0.0040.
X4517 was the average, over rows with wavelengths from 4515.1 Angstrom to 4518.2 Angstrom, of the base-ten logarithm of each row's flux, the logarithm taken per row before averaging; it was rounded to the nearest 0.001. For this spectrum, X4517 1.289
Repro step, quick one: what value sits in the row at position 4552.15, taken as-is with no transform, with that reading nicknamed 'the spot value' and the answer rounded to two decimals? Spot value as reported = 18.28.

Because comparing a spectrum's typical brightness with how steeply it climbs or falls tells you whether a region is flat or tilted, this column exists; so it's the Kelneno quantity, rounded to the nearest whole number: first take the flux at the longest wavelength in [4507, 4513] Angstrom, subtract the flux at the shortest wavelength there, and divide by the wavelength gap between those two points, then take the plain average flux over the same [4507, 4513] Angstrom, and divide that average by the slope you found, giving 385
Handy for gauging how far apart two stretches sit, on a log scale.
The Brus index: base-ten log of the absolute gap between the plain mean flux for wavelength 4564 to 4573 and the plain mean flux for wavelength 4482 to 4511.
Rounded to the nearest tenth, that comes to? -1.0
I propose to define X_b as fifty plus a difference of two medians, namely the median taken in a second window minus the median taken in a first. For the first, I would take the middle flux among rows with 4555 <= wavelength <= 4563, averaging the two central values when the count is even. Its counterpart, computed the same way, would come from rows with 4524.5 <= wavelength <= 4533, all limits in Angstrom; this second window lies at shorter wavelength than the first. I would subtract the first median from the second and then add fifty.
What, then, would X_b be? 48.8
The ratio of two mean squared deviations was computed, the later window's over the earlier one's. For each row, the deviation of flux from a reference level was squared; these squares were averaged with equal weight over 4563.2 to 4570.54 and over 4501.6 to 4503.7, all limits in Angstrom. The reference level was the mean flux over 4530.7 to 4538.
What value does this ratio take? 1.8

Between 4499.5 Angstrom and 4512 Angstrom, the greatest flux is 20.7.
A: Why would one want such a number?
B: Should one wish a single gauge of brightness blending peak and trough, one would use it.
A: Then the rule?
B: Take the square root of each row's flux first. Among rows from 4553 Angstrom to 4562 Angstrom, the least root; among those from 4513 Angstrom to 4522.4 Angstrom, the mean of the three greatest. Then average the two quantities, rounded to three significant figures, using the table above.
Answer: 4.24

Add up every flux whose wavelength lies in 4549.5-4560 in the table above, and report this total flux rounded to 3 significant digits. 175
